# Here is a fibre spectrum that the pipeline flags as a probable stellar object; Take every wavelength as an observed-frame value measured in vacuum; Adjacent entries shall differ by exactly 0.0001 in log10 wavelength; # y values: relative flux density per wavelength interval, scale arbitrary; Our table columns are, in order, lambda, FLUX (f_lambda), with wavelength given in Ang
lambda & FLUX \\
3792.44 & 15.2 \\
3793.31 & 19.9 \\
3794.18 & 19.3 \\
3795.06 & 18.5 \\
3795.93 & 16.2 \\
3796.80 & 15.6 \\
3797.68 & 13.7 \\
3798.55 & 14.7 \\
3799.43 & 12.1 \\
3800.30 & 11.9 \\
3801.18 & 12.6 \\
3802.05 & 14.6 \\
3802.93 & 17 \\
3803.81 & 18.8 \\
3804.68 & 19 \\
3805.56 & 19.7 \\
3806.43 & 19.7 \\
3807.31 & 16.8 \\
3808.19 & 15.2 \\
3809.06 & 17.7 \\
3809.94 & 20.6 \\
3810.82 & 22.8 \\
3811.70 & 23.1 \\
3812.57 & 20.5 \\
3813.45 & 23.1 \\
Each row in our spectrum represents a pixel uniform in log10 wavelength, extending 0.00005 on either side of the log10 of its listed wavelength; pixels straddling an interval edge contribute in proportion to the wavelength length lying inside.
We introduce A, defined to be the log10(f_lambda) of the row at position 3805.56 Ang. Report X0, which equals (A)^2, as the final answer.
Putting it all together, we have 1.68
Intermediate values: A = 1.29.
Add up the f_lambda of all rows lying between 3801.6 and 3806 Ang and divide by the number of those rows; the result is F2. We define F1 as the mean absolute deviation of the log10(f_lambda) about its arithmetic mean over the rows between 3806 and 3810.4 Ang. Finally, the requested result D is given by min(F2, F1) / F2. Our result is 0.0023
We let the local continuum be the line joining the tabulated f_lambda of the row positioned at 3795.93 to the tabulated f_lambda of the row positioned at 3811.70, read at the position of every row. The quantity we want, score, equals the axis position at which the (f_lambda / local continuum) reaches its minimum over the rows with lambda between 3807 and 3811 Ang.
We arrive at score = 3808.19 Ang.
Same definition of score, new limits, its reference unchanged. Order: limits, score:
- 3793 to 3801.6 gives 3800.30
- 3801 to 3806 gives 3801.18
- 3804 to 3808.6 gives 3808.19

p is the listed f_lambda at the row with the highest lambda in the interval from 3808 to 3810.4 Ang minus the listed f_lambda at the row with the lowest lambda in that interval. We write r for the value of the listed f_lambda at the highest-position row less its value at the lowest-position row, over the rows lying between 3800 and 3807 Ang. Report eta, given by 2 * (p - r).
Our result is -5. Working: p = 5.4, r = 7.8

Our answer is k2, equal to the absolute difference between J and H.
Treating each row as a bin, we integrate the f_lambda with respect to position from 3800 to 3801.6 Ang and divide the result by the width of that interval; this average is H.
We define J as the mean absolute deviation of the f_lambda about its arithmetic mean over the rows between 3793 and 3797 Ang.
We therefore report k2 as 11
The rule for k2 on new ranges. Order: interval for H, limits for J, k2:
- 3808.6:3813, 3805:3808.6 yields 19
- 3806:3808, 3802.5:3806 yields 17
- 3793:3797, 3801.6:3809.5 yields 16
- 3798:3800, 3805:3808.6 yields 11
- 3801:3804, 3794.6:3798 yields 14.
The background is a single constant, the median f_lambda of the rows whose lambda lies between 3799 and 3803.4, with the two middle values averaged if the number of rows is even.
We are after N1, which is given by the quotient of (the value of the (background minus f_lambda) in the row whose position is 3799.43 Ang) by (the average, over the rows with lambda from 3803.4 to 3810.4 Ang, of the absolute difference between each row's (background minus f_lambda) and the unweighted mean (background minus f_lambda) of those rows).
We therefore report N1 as 0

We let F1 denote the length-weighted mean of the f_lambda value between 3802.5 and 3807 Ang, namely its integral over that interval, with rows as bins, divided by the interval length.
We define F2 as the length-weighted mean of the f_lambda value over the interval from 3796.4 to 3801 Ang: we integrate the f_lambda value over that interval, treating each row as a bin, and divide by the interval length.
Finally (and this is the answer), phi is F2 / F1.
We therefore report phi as 0.7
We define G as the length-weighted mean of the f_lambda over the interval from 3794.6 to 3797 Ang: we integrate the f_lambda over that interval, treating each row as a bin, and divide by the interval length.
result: 16.9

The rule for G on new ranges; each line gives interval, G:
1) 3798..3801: 12.9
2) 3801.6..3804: 16.5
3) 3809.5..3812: 22.1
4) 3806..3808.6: 17.2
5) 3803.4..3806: 19.2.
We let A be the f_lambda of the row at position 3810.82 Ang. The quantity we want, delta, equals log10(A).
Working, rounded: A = 22.8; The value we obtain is 1.36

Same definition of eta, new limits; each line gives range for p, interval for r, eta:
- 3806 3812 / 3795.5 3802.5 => 10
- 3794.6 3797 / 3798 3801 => 0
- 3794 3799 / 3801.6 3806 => -19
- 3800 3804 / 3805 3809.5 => 18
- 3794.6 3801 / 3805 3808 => -7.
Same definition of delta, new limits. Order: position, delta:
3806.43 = 1.29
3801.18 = 1.10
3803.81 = 1.27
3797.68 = 1.14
